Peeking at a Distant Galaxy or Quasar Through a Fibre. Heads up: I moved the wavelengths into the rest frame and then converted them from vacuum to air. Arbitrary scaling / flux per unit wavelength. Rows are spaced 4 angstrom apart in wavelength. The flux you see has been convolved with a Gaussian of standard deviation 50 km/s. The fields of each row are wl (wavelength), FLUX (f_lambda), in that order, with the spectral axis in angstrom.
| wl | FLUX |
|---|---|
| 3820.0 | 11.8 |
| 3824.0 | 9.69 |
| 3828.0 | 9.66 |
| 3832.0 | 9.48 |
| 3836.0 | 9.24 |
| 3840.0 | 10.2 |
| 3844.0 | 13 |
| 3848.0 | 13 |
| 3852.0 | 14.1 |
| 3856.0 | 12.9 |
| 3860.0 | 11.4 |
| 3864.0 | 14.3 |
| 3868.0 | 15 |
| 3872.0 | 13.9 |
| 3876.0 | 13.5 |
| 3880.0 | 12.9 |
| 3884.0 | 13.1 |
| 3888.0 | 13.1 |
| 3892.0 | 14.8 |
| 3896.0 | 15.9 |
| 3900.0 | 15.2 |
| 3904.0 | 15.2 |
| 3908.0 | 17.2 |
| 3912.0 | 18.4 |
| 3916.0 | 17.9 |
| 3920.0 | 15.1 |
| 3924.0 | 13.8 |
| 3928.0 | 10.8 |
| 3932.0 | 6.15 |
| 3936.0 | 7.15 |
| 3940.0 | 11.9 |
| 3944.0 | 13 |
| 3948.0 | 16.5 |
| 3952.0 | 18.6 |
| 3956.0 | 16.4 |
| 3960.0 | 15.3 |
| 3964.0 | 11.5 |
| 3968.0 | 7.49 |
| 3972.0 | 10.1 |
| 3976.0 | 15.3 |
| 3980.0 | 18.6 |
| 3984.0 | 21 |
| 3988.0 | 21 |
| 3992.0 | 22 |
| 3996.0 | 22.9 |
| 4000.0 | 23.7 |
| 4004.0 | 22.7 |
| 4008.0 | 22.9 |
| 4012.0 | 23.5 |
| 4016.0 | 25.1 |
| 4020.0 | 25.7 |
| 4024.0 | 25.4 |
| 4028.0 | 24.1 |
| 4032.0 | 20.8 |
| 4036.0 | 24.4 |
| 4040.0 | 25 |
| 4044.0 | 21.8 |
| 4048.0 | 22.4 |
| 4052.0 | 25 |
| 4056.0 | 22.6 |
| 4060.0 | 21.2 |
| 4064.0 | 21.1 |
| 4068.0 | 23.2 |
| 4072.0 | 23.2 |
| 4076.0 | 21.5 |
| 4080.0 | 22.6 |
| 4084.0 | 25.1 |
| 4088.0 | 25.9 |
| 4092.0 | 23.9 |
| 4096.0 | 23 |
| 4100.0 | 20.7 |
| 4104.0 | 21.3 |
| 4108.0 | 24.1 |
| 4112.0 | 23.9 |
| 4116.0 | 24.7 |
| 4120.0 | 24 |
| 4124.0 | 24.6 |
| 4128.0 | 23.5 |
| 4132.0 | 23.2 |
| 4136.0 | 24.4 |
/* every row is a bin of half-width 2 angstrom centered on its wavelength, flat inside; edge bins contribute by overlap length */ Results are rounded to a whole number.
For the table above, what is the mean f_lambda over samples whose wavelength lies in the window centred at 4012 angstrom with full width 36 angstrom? 24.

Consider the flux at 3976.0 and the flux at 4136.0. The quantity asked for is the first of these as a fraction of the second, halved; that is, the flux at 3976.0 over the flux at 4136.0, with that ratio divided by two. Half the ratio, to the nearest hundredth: 0.31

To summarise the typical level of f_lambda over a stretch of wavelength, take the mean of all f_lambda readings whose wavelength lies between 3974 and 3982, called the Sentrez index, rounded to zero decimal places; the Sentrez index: 17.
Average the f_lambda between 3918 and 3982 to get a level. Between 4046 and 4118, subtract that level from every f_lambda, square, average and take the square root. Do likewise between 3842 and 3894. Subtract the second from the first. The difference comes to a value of 9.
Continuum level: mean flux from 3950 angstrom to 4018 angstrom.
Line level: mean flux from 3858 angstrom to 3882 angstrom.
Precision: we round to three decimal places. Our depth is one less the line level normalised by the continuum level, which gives 0.279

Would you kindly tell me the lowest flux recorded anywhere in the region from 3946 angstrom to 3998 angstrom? 7.49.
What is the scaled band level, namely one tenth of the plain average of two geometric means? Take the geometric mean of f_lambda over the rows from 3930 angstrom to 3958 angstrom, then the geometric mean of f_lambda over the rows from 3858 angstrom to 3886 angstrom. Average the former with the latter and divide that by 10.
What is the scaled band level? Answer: 1.27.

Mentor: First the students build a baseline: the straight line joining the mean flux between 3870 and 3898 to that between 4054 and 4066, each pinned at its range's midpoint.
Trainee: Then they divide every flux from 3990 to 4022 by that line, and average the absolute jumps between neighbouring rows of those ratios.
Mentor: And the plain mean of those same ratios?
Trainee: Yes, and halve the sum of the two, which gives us 0.629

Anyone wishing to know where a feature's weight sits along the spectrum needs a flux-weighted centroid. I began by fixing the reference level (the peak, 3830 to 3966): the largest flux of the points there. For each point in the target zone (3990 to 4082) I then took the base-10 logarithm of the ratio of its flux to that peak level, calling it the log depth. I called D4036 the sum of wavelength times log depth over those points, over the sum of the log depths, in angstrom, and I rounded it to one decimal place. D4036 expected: 4033.9 angstrom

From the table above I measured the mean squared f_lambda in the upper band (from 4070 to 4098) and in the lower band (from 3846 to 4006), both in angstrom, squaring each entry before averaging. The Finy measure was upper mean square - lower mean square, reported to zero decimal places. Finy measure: 315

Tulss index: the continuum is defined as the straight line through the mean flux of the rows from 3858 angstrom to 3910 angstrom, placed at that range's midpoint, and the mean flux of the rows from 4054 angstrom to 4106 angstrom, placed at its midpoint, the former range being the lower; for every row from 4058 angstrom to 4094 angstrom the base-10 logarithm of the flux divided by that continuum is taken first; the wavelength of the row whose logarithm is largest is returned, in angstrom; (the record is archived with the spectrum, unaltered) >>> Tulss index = 4088.0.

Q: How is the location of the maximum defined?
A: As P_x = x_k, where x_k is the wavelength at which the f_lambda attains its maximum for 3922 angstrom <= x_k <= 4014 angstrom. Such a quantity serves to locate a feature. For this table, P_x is 4000.0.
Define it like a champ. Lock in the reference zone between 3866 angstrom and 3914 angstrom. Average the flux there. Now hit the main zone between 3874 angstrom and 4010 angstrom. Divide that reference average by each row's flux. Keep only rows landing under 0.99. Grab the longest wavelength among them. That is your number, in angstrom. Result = 4008.0 angstrom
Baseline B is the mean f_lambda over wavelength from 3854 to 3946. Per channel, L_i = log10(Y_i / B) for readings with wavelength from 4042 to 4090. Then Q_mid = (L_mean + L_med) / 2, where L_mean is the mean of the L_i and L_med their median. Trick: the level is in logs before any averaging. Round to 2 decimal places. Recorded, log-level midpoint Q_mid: 0.22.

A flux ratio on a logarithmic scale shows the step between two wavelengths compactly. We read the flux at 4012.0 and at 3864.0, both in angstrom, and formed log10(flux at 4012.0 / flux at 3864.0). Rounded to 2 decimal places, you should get 0.22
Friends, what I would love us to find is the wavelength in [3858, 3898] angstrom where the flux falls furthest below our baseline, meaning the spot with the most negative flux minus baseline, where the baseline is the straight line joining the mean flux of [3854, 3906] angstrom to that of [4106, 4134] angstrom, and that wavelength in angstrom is 3860.0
